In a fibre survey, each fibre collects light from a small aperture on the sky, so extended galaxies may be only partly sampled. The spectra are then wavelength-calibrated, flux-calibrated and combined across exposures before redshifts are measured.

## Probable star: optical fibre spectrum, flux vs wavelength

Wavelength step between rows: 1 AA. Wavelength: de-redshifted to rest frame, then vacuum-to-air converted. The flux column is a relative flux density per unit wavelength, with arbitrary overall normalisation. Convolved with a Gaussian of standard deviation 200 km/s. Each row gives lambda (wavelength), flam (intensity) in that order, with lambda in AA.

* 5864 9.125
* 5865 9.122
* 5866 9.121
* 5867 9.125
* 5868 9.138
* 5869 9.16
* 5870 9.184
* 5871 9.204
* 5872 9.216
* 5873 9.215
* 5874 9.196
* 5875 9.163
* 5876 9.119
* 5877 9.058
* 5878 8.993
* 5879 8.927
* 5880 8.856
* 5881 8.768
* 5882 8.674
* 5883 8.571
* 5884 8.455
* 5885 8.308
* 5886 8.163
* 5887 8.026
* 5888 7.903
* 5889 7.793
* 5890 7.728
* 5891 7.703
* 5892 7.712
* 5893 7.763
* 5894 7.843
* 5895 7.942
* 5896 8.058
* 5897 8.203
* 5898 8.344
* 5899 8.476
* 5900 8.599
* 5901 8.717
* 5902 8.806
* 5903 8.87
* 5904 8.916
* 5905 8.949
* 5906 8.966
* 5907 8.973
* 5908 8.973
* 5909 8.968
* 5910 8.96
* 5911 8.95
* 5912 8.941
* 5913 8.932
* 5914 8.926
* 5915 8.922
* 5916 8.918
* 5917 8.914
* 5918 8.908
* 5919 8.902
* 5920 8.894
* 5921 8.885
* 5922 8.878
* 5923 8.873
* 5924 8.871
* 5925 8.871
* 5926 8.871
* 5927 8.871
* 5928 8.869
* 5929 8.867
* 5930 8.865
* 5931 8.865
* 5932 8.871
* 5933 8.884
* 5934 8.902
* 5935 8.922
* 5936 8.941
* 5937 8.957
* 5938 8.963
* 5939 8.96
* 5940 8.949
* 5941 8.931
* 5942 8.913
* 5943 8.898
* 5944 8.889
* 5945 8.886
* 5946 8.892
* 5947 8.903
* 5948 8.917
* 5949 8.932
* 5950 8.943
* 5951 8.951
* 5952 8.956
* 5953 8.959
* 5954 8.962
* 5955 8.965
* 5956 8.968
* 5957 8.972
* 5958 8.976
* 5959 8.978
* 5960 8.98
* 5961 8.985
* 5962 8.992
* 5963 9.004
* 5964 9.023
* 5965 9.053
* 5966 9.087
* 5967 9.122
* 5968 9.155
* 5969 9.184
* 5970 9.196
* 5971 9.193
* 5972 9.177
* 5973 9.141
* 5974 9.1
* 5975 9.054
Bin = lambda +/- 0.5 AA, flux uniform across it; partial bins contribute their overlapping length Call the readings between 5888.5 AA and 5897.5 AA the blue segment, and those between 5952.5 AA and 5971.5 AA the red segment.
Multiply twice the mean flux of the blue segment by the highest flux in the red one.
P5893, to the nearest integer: 145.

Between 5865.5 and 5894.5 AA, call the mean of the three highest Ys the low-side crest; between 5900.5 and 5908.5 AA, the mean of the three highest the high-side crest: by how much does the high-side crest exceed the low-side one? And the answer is -0.24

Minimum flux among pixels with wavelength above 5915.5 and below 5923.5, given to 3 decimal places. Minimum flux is 8.873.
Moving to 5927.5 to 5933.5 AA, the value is 8.865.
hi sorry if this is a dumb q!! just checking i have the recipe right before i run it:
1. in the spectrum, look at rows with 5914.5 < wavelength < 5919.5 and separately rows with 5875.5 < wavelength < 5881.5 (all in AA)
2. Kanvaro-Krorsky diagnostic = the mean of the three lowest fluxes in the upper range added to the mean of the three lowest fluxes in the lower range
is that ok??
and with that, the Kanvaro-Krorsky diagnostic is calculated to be 17.8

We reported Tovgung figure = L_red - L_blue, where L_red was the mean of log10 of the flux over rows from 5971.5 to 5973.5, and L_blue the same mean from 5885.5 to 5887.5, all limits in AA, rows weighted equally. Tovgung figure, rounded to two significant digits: 0.054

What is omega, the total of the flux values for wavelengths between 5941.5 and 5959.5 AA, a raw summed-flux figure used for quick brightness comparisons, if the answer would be 161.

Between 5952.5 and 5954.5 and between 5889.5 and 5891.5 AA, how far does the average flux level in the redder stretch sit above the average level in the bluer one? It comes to 1.2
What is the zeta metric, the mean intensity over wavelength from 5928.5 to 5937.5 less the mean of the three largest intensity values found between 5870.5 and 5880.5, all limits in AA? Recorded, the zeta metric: -0.31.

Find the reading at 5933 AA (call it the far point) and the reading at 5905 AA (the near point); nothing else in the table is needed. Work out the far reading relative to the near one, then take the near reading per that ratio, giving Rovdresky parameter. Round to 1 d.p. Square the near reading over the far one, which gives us 9.0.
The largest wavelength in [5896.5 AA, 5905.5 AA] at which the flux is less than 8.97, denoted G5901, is 5905 AA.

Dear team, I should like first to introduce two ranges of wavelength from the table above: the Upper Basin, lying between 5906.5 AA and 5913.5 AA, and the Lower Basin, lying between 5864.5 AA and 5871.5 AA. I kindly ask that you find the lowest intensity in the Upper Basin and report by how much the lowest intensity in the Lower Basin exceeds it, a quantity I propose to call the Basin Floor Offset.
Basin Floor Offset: 0.19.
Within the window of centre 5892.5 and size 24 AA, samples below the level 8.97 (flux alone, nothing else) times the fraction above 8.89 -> 1.0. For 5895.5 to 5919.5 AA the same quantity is 14.7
